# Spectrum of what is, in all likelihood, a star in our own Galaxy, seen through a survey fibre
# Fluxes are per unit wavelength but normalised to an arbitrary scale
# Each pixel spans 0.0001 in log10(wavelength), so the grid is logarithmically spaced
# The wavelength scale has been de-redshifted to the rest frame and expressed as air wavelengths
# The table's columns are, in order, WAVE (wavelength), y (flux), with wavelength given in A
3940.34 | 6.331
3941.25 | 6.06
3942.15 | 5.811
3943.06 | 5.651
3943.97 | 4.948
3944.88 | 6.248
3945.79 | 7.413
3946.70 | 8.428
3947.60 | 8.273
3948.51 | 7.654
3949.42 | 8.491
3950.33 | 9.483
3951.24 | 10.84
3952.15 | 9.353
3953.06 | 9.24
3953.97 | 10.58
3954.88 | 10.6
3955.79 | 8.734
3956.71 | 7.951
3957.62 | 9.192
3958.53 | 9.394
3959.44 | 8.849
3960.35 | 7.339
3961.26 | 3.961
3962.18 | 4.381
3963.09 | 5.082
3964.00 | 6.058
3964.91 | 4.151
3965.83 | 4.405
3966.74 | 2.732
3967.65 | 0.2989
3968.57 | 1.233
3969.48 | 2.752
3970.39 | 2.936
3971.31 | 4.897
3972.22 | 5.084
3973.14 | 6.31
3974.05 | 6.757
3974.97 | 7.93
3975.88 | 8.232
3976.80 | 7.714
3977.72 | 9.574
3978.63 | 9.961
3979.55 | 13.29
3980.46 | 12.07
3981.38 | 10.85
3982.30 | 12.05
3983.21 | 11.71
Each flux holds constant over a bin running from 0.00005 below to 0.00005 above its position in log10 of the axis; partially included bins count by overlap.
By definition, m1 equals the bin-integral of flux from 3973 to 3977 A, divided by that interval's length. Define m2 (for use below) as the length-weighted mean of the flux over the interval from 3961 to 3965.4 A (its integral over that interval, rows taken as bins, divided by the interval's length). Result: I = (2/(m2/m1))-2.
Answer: 1.1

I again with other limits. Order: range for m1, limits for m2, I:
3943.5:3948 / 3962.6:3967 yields 1.1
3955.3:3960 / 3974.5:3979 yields 0.0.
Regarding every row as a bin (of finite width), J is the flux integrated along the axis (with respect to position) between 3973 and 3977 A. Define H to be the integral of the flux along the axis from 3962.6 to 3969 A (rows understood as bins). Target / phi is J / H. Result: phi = 1.4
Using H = 22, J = 30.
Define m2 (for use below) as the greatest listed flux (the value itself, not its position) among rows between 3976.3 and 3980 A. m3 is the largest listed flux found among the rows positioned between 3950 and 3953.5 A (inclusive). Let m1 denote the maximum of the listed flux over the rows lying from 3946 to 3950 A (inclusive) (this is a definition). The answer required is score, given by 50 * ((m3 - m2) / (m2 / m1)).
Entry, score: -78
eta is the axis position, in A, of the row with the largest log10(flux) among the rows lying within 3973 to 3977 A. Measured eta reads 3975.88 A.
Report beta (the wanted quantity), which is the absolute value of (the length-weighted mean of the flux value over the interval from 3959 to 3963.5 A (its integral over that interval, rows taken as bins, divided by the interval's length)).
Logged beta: 5.9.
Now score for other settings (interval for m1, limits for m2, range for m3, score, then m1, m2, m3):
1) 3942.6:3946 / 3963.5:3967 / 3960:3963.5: 78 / 7.413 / 6.058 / 7.339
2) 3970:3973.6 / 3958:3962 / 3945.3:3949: -32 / 6.31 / 9.394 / 8.428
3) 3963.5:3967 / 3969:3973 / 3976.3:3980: 489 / 6.058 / 5.084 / 13.29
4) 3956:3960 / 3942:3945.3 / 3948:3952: 345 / 9.394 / 6.248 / 10.84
